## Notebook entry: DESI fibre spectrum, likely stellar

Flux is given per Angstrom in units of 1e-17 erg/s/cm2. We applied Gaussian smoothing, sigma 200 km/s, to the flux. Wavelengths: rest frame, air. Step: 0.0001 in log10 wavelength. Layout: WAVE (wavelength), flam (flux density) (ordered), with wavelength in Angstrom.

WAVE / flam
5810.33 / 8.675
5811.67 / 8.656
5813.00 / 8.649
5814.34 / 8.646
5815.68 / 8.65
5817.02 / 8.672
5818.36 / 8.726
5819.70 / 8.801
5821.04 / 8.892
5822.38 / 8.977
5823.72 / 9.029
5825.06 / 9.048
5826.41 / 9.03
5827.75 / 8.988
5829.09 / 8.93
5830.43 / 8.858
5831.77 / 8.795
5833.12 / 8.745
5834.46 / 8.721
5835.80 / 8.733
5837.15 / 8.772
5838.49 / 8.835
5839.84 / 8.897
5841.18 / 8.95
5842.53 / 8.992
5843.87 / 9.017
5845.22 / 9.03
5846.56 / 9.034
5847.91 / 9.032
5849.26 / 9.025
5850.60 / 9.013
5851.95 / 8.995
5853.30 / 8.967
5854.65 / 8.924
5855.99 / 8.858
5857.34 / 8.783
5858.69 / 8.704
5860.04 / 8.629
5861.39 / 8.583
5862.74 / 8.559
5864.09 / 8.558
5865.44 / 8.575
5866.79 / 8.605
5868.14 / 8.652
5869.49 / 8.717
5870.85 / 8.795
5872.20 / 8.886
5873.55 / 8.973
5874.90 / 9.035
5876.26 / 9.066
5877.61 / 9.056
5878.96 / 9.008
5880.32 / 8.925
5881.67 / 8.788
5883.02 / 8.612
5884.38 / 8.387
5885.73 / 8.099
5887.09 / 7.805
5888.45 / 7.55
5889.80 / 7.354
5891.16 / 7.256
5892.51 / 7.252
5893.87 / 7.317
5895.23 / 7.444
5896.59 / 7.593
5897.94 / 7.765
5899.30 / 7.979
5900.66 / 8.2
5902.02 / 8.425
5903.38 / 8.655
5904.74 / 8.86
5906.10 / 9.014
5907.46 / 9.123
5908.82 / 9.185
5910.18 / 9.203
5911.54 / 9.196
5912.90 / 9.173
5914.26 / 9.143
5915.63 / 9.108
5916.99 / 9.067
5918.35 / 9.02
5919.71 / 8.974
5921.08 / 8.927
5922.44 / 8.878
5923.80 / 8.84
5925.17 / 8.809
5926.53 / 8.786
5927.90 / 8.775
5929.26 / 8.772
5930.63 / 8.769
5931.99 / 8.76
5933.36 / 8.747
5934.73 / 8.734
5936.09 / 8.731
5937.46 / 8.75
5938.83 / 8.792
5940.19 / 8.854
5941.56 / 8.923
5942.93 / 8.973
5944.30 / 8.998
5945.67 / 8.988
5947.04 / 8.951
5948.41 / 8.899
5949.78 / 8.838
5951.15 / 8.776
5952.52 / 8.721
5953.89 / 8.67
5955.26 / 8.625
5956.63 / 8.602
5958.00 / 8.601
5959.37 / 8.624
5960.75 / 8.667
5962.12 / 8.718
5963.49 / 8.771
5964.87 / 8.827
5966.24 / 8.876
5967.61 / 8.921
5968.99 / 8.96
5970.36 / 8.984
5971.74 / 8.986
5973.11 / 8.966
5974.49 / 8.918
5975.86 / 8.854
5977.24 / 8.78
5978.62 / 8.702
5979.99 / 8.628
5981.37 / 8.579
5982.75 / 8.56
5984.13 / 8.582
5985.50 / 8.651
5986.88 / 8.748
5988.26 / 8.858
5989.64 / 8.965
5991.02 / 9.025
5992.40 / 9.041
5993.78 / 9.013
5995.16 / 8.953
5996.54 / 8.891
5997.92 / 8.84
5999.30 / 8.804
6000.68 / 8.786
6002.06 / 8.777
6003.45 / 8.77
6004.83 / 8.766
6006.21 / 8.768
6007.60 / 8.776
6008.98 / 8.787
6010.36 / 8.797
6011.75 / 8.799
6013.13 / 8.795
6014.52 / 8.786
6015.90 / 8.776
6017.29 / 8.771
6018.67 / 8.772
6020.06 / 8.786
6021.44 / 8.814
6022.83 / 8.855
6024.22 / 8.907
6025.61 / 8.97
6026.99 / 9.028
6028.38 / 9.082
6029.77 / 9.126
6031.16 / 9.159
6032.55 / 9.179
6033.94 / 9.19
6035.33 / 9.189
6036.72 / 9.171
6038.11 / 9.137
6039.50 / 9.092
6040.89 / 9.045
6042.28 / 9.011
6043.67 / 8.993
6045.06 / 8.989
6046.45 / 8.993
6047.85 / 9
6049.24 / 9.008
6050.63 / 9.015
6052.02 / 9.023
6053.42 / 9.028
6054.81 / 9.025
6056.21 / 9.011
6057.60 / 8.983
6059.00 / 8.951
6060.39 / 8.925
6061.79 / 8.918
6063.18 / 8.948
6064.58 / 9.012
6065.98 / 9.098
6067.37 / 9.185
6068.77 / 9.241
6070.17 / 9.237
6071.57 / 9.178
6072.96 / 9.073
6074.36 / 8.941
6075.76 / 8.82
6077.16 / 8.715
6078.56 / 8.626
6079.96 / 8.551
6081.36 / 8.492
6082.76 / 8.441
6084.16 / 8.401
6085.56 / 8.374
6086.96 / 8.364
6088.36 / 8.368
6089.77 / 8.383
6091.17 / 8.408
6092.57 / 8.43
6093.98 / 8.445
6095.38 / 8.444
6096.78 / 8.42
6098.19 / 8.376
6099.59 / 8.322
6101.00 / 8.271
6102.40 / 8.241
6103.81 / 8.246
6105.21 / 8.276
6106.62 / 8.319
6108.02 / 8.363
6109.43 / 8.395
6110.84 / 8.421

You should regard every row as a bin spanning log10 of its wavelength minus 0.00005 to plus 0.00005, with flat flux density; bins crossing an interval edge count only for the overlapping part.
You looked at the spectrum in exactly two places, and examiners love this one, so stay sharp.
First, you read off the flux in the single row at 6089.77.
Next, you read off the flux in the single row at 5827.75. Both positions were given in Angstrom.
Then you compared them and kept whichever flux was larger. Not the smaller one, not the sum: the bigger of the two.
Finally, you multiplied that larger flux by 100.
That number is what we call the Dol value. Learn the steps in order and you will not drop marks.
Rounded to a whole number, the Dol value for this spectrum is 899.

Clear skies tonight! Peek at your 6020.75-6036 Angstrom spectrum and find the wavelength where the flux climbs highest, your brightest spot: 6033.94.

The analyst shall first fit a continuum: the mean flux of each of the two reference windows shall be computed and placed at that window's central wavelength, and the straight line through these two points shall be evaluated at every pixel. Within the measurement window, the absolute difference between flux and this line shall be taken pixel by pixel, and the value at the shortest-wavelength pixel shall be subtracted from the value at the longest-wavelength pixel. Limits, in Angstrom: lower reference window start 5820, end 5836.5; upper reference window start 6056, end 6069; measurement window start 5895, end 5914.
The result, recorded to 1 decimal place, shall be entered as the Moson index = -1.3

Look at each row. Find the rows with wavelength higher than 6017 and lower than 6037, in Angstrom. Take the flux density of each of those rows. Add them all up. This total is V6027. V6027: 135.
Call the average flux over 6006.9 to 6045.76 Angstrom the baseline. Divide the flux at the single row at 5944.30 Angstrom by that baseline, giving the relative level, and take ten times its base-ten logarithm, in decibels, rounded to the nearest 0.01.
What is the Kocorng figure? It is 0.02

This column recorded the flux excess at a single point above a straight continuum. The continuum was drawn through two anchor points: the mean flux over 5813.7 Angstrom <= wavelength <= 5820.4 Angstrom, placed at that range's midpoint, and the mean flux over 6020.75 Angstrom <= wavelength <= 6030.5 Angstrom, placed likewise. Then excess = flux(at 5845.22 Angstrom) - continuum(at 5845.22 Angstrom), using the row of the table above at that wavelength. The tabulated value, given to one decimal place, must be 0.3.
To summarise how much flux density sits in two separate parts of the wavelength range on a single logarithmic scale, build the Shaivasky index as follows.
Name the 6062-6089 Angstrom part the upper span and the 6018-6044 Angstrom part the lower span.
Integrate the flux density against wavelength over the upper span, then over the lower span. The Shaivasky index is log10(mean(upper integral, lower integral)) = 2.373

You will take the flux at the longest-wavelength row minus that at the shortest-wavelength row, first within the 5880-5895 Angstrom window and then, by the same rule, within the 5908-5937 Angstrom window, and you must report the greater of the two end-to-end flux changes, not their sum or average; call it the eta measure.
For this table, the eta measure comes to -0.45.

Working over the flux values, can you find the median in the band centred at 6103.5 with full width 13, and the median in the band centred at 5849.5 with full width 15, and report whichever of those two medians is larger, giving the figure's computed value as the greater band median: 9.01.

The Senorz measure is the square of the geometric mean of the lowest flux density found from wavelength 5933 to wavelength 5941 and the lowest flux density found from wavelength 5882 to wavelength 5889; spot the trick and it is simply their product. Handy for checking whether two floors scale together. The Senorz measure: 66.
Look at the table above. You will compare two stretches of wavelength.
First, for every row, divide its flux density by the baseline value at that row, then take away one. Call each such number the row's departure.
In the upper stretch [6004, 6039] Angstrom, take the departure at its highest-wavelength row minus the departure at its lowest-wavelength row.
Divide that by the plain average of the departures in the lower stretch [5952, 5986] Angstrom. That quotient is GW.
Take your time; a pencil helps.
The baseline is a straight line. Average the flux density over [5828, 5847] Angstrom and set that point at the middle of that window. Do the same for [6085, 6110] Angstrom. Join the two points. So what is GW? 3.3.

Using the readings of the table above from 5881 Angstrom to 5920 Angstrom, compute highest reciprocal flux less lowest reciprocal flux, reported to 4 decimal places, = 0.0292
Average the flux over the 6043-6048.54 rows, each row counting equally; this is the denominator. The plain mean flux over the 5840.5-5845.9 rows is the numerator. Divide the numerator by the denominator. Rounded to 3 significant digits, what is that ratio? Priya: 1.00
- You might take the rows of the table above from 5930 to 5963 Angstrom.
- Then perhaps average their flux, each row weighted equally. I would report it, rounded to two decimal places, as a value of 8.78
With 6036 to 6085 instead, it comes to 8.95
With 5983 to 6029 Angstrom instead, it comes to 8.84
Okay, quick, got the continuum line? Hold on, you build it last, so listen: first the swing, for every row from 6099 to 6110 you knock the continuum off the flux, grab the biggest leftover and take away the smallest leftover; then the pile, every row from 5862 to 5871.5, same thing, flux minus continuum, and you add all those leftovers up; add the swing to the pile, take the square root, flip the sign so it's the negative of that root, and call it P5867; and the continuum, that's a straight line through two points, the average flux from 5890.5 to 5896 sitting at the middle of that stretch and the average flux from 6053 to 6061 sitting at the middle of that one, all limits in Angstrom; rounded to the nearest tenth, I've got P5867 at -3.4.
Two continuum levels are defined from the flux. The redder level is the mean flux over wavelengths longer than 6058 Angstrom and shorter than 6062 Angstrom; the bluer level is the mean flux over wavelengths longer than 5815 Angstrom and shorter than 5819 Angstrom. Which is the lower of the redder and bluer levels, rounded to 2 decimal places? 8.68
